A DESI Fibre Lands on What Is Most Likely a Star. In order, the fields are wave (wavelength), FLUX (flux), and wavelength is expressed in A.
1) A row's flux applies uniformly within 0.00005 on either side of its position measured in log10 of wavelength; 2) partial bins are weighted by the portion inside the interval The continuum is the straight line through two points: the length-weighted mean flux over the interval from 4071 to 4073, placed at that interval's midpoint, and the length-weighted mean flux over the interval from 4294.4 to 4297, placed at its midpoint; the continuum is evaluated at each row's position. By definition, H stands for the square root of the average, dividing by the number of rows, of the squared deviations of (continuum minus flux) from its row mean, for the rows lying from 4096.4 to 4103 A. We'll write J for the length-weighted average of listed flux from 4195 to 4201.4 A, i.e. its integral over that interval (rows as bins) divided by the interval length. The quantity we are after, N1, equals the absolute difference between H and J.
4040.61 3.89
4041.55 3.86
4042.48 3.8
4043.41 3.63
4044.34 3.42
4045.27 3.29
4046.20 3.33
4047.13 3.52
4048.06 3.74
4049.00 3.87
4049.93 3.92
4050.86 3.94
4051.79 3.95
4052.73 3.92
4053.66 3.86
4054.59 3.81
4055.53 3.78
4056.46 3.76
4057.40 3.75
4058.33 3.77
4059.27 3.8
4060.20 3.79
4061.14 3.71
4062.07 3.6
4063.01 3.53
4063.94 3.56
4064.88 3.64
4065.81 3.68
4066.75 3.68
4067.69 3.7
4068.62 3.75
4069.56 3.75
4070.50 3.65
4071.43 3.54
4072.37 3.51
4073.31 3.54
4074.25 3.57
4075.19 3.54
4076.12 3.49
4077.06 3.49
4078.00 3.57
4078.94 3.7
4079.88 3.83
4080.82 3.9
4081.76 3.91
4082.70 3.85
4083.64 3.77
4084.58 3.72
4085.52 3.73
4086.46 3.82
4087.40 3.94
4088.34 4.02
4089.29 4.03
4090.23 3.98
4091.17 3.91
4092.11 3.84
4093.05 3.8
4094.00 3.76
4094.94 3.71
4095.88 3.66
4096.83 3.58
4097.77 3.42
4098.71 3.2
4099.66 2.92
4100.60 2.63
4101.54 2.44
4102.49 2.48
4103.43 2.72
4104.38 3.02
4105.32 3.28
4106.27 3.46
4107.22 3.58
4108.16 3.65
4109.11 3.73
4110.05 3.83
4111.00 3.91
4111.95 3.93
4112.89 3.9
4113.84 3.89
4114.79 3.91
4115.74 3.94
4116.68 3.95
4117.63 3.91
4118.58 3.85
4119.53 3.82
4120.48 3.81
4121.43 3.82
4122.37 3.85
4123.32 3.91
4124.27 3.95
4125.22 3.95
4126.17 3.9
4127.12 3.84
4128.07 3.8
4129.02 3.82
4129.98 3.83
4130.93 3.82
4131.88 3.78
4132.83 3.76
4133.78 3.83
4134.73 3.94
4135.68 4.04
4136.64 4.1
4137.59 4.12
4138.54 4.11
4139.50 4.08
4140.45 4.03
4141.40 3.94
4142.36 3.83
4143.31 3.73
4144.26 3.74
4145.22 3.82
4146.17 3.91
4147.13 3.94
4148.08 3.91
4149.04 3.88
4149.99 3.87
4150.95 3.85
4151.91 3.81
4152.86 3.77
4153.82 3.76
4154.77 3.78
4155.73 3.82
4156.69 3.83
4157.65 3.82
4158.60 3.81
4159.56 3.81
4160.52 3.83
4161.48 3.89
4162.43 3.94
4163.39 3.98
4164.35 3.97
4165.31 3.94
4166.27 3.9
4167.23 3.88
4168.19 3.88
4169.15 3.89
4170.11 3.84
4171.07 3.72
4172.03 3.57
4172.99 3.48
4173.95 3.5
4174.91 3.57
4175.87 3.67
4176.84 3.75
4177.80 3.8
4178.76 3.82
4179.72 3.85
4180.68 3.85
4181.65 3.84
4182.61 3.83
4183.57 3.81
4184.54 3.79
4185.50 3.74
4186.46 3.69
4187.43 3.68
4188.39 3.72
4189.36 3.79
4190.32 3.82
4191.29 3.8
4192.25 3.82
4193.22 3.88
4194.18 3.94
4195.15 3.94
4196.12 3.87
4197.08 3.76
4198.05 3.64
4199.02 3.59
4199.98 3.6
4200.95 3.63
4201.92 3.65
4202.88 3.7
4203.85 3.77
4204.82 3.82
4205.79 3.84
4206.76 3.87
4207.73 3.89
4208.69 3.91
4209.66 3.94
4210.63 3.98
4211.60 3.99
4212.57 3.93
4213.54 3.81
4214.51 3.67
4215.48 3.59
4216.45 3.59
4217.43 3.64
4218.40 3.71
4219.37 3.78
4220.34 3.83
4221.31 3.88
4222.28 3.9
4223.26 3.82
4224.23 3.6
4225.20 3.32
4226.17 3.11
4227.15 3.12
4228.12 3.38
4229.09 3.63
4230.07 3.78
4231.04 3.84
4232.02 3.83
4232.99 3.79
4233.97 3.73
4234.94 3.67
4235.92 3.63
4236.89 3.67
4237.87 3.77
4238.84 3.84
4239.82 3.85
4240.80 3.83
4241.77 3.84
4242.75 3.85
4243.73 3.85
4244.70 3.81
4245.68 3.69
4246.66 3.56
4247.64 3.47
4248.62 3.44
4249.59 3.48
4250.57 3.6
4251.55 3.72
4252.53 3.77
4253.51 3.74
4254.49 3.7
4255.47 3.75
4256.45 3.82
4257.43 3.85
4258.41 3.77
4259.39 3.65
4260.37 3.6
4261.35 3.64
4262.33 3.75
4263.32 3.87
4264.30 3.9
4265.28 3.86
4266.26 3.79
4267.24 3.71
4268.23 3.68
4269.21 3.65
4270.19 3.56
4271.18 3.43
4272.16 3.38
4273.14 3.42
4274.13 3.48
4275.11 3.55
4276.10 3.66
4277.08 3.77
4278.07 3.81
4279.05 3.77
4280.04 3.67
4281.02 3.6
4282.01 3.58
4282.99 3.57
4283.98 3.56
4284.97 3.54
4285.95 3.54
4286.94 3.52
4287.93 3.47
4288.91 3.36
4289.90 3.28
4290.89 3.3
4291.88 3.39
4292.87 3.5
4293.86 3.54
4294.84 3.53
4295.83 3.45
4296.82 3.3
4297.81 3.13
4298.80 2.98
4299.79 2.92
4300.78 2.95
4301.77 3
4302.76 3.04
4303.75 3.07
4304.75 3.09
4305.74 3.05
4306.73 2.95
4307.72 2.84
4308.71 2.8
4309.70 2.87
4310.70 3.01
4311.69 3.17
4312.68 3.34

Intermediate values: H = 0.42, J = 3.71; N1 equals 3.3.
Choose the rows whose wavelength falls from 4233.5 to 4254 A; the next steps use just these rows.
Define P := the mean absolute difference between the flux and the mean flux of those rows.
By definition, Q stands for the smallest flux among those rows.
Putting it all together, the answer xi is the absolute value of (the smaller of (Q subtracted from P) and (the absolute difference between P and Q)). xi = 3.33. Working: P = 0.11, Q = 3.44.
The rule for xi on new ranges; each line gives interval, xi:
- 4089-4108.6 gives 2.02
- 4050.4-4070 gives 3.45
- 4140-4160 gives 3.67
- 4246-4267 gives 3.33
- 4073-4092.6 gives 3.34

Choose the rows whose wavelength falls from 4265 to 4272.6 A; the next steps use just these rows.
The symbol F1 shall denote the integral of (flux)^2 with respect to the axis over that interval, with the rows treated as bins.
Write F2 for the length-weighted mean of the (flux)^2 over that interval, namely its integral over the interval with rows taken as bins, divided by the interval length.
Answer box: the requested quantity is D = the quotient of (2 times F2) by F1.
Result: 0.263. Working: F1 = 100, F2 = 13.2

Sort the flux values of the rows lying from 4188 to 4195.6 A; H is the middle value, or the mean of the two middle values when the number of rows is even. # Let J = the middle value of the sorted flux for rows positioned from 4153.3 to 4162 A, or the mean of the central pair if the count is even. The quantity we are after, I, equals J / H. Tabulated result 1.0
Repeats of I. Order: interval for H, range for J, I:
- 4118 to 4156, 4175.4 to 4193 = 1.0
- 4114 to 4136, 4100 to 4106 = 0.7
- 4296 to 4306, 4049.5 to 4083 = 1.2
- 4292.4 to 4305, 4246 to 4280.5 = 1.2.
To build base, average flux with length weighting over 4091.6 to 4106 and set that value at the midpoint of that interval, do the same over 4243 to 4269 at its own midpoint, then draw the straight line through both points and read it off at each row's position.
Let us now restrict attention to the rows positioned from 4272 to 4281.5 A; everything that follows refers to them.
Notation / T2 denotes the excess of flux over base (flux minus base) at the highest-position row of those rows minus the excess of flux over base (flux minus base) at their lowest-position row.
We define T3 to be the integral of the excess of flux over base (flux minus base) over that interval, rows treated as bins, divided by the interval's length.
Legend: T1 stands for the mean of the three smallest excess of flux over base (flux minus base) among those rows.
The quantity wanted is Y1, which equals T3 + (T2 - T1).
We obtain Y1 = 0.37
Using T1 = -0.34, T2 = 0.19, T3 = -0.15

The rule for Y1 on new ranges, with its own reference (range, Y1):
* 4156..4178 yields 0.20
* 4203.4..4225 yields -0.01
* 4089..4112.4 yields 0.77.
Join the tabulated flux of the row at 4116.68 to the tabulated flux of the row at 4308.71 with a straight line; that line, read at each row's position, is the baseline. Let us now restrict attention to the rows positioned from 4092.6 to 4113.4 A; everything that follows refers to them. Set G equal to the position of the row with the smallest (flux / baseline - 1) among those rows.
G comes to 4101.54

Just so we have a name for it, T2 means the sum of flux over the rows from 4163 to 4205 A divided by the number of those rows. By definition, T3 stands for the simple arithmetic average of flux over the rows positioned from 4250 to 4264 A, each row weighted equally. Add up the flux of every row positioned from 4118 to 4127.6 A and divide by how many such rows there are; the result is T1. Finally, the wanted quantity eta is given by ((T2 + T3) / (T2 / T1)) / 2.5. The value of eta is 3.08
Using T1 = 3.87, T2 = 3.77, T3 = 3.73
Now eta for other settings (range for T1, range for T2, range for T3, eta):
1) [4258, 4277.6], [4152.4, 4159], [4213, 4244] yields 2.88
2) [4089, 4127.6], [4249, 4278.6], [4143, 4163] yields 2.96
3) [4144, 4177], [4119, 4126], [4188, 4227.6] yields 3.00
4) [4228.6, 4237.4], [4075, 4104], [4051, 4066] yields 3.06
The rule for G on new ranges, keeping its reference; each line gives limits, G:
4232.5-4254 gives 4248.62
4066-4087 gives 4076.12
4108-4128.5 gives 4108.16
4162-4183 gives 4172.99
